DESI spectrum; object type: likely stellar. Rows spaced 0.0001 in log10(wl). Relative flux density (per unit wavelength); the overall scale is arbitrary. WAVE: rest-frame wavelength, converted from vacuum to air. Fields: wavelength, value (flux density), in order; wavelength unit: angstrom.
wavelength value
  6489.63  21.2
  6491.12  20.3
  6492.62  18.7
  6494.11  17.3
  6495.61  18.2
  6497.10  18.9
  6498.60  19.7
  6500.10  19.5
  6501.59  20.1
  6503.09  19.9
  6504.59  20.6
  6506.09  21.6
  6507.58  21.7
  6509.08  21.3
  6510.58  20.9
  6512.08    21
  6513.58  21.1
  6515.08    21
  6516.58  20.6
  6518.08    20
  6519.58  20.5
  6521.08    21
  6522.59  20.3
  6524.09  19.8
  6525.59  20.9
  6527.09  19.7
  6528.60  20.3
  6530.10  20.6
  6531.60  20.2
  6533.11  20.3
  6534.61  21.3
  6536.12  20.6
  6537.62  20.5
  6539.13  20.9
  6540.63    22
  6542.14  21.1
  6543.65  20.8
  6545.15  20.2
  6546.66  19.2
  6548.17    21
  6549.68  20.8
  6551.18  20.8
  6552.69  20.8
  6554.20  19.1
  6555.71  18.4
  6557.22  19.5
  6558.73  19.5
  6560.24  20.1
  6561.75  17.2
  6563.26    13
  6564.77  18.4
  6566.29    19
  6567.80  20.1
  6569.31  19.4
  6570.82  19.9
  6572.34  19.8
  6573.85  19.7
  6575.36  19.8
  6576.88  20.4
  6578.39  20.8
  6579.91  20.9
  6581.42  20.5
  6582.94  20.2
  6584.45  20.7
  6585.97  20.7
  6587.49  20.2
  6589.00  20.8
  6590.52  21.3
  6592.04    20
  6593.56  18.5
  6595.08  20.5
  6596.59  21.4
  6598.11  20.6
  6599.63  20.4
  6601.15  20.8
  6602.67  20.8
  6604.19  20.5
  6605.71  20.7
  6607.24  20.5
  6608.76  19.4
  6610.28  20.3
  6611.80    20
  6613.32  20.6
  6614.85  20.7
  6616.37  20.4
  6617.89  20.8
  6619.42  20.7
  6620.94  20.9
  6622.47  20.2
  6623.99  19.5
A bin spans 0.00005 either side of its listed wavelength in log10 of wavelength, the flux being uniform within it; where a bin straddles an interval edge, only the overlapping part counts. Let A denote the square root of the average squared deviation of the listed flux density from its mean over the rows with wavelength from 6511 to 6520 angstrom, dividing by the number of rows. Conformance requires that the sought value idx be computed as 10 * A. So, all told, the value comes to 4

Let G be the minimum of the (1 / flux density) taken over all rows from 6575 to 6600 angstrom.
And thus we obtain 0.0467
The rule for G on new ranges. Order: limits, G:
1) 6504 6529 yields 0.0461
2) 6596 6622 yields 0.0467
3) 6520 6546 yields 0.0455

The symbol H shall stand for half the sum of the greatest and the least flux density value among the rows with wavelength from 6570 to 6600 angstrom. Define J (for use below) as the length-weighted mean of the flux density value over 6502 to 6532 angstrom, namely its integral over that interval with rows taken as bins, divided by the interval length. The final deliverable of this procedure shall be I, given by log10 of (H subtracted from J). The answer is -0.16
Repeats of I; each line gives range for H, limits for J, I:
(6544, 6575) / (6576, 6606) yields 0.55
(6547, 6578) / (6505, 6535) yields 0.57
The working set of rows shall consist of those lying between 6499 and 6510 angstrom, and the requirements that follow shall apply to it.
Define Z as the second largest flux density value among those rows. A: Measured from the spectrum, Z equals 21.6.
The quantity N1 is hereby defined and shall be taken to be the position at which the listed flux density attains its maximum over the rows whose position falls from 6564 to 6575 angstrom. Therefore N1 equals 6567.80 angstrom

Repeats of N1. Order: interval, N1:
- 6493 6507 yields 6506.09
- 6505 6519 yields 6507.58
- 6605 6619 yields 6617.89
